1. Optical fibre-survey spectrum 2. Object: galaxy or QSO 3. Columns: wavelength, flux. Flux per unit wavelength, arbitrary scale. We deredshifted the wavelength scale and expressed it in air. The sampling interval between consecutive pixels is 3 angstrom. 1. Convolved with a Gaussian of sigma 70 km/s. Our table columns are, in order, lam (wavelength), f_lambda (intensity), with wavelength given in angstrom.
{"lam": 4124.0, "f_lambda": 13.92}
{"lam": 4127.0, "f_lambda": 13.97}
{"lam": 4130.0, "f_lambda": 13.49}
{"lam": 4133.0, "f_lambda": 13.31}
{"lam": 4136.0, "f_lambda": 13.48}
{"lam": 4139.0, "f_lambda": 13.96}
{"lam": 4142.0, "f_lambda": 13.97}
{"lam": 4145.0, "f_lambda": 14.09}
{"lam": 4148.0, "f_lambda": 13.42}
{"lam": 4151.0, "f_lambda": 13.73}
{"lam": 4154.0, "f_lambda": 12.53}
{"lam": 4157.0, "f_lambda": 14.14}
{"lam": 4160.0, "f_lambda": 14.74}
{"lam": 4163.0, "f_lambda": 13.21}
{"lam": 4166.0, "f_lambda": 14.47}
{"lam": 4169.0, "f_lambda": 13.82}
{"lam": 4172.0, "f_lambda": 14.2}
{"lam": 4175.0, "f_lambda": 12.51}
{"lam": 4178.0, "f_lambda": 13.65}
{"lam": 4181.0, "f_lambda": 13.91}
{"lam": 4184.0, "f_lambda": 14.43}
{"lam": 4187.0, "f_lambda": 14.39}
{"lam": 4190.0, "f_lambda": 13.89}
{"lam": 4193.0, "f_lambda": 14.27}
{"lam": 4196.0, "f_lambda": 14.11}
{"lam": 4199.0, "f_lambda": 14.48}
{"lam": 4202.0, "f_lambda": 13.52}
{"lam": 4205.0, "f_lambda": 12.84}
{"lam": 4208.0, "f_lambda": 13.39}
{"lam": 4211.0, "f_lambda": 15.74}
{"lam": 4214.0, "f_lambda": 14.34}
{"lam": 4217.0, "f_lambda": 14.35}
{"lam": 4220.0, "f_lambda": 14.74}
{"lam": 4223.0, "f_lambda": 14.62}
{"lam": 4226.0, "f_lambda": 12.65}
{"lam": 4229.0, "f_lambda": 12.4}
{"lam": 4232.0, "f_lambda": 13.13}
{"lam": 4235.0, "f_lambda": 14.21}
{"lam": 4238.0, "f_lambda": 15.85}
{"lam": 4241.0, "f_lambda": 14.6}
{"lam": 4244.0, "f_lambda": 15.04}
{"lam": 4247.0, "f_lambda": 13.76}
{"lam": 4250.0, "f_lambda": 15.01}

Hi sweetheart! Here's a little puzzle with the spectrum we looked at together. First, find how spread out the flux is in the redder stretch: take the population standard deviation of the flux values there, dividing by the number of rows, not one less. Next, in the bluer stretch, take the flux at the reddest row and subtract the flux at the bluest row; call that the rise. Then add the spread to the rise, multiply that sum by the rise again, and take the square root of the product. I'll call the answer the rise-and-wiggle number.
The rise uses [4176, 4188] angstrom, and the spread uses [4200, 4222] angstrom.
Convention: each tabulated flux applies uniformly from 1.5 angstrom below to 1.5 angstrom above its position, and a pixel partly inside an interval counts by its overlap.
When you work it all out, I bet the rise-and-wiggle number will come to 1.1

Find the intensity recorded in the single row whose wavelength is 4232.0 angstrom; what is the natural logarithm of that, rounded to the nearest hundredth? 2.57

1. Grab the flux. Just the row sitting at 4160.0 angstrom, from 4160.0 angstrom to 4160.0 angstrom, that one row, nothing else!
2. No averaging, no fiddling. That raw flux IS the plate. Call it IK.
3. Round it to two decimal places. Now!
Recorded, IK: 14.74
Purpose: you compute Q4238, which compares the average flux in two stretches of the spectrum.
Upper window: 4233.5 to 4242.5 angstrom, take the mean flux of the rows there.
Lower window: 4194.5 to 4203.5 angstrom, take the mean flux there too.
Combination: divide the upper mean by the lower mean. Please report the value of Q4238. 1.061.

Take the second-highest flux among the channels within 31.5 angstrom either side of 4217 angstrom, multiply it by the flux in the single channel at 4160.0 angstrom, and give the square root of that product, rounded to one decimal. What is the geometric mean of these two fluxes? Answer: 15.2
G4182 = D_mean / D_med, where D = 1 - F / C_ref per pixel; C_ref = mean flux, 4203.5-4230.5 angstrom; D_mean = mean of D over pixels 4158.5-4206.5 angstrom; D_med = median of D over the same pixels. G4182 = 0.1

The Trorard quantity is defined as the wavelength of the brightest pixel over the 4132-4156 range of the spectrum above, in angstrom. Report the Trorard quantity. 4145.0 angstrom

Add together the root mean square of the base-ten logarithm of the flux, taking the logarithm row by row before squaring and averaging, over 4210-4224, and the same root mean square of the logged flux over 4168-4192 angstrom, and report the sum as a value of 2.31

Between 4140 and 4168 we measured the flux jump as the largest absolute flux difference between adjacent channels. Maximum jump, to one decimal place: 1.6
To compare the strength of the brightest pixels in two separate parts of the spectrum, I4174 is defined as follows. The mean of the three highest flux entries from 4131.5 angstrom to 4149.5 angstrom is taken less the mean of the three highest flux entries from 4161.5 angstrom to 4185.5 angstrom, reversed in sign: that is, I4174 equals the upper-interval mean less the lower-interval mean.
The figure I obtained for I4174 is 0.4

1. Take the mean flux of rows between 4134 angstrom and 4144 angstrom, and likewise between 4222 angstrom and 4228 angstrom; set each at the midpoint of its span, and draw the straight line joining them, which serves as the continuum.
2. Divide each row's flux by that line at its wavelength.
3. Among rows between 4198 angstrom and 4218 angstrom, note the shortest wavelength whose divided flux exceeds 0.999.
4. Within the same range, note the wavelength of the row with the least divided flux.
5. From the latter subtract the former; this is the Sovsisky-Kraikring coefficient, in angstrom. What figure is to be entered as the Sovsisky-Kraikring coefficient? 6 angstrom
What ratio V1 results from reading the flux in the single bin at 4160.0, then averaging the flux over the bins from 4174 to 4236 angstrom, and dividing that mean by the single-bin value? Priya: 0.94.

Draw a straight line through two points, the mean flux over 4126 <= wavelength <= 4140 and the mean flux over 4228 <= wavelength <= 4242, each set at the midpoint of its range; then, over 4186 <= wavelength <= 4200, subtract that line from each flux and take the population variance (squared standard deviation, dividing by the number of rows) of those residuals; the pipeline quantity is 0.04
